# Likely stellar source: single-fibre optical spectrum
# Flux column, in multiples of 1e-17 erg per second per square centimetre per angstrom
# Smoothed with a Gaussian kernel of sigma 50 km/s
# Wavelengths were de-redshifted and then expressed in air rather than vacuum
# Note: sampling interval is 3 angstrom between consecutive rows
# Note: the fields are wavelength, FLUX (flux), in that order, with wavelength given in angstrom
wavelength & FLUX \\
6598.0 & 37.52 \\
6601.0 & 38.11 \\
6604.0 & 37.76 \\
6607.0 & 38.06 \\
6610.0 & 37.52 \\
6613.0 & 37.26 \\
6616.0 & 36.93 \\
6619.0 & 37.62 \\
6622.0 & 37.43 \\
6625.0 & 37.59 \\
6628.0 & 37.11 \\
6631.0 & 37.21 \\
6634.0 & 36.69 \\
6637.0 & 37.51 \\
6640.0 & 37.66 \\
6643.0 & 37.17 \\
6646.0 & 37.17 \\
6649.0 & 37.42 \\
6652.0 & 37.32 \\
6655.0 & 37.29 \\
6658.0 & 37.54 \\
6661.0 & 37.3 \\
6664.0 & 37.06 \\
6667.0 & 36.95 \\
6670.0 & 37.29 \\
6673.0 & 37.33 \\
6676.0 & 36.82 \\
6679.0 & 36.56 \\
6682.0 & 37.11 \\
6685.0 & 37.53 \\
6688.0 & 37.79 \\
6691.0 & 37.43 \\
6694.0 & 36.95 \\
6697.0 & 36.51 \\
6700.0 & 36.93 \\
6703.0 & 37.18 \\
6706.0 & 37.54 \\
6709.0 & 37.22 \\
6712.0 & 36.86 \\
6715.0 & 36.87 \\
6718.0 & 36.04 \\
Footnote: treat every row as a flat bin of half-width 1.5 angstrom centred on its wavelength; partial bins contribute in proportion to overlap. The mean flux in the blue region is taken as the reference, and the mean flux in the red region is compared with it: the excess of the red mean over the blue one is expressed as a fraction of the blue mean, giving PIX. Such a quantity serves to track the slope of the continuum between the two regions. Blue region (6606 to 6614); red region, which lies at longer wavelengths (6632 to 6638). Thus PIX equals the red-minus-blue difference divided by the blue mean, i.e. -0.014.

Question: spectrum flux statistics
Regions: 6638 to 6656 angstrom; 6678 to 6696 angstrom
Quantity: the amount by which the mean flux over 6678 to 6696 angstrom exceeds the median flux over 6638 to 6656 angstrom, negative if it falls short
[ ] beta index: -0.08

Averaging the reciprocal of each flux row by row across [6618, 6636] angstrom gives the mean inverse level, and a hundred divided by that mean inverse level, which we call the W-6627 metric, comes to 3727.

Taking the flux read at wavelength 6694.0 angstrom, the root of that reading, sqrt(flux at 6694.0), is 6.08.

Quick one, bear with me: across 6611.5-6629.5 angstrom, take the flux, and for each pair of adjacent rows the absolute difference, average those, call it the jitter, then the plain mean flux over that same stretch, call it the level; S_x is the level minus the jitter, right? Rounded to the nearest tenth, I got 37.0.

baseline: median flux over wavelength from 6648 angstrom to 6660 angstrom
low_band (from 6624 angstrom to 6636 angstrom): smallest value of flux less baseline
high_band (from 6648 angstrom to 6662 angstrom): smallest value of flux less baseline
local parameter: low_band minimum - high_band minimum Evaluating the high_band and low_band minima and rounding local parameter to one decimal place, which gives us -0.6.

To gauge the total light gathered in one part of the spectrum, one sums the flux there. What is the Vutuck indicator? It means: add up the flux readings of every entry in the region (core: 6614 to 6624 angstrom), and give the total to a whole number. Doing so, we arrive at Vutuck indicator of 112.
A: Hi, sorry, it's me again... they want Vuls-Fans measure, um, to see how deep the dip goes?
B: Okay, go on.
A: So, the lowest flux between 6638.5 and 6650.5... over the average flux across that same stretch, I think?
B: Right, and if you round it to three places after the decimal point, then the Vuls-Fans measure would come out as 0.995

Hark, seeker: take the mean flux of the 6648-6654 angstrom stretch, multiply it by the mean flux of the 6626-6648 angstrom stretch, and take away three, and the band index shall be 1388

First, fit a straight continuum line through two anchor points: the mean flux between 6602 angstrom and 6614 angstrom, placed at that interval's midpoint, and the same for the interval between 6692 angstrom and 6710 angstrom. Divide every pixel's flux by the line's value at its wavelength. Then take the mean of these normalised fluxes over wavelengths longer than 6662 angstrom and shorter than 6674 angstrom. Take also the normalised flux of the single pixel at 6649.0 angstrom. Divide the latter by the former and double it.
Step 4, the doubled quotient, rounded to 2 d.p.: 2.01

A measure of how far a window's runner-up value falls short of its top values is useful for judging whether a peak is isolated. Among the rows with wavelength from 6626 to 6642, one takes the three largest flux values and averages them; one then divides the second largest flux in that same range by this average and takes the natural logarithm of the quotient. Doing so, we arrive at 0.0013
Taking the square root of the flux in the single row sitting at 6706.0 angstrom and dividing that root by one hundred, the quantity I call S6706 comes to 0.0613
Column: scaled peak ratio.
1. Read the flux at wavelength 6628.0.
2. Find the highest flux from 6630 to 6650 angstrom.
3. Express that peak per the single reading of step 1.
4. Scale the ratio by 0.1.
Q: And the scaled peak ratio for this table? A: 0.101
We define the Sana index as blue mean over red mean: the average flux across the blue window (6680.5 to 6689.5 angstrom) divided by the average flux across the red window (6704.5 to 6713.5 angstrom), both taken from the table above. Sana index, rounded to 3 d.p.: 1.007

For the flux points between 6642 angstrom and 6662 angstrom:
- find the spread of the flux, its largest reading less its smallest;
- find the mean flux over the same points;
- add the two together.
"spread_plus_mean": 37.69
